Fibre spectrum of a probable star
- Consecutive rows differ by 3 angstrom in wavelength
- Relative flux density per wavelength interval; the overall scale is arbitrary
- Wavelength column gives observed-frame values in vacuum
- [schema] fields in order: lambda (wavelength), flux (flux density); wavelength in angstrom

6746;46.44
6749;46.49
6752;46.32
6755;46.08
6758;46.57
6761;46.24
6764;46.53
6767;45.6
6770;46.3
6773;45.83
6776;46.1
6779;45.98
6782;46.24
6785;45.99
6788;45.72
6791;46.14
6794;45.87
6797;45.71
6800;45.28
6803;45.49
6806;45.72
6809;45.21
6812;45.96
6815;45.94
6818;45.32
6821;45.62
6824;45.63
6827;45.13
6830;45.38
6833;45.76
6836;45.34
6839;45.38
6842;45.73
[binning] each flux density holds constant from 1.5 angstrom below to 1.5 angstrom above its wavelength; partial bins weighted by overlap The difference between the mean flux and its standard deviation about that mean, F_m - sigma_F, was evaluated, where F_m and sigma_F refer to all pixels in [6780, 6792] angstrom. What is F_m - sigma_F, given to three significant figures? 45.8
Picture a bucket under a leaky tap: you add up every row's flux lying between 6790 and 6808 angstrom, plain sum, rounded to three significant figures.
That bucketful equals 274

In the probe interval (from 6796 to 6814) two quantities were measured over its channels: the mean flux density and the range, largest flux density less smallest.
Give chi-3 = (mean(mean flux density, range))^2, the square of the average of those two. 536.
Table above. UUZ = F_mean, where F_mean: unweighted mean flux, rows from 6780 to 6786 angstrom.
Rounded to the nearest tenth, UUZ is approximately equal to 46.1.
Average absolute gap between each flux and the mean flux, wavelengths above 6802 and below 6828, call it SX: 0.24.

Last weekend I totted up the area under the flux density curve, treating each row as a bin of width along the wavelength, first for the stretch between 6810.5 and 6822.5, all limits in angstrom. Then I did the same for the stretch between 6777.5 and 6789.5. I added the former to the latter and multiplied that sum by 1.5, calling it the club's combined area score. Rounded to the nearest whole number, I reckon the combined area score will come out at 1650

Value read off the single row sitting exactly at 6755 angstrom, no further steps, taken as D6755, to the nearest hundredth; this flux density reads 46.08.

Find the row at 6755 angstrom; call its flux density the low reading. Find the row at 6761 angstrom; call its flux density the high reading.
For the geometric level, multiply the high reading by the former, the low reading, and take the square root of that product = 46.16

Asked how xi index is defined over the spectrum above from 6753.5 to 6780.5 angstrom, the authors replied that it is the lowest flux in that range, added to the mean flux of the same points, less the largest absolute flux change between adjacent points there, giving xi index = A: 90.8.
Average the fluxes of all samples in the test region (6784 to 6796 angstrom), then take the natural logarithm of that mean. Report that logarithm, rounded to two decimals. 3.83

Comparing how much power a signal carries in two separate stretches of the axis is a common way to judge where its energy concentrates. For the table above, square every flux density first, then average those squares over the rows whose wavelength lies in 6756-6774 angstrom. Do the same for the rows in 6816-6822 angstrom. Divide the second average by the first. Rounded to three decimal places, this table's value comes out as 0.970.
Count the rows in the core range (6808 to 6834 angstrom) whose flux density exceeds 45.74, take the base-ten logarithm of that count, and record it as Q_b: 0.48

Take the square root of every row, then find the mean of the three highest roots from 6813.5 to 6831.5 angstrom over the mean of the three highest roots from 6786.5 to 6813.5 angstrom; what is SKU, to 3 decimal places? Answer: 0.997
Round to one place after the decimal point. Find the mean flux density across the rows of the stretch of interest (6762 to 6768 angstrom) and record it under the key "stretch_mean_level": 46.1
